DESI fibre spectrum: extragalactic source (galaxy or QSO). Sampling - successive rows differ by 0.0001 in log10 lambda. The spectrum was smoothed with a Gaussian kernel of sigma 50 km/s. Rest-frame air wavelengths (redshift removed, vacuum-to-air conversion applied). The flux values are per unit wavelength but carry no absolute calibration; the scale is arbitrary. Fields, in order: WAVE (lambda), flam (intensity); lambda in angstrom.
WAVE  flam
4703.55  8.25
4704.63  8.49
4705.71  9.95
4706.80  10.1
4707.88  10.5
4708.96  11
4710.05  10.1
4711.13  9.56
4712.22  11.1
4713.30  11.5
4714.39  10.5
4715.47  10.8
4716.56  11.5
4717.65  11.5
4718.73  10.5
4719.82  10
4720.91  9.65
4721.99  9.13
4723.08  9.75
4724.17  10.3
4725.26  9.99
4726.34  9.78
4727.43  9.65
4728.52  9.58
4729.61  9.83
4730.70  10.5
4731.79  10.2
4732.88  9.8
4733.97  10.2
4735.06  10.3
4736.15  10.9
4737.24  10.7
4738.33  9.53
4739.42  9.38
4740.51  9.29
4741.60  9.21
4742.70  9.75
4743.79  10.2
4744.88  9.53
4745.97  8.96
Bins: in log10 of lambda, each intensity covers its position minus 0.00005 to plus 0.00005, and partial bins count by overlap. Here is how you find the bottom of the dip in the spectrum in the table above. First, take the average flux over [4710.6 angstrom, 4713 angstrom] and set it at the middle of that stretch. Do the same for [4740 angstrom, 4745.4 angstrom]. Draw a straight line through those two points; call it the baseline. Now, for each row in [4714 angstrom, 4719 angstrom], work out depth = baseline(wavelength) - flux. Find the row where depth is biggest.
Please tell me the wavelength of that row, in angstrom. 4714.39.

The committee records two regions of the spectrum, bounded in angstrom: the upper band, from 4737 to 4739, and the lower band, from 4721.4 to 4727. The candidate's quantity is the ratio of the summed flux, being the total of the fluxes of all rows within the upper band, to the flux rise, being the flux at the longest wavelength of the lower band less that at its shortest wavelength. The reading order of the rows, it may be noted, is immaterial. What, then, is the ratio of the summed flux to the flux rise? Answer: 31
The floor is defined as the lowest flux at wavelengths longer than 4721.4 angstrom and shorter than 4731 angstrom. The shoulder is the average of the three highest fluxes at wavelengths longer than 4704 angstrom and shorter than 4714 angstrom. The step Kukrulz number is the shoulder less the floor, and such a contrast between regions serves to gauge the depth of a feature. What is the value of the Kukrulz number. 2.1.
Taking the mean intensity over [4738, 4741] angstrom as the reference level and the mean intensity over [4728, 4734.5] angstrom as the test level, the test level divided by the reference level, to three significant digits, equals 1.07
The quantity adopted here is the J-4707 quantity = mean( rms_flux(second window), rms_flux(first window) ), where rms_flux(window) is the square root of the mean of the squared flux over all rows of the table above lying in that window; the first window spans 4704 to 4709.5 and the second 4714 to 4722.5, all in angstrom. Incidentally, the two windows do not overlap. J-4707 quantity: 10.3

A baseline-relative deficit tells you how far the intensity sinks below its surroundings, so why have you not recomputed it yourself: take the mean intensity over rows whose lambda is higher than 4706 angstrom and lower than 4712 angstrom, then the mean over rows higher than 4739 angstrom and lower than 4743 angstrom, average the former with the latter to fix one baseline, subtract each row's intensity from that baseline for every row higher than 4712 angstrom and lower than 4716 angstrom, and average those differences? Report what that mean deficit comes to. -1.1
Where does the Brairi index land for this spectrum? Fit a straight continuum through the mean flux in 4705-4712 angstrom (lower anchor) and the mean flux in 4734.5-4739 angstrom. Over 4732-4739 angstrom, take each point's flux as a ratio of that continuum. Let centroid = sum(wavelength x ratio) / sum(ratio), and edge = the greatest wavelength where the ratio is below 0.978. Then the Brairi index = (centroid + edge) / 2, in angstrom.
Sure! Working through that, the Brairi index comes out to 4737.0 angstrom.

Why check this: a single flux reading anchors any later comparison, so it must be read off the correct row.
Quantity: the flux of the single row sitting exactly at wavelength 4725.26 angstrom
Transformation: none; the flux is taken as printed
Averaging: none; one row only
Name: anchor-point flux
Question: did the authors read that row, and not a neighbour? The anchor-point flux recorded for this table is 9.99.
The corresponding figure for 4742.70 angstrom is 9.75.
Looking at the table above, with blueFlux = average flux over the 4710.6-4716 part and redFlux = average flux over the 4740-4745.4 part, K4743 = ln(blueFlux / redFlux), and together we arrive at 0.11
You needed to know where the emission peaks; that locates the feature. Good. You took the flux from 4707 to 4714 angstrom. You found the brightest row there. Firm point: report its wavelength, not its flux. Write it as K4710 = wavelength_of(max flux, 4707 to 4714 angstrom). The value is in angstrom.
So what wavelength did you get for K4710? 4713.30 angstrom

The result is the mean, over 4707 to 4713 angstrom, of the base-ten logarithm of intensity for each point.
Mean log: 1.02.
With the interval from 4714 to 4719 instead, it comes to 1.04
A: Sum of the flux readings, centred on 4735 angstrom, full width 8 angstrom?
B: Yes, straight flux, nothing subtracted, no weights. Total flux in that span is 72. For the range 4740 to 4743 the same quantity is 28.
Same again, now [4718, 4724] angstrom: 49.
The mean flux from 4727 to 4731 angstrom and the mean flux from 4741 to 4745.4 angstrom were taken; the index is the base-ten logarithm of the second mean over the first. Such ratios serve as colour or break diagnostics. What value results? -0.01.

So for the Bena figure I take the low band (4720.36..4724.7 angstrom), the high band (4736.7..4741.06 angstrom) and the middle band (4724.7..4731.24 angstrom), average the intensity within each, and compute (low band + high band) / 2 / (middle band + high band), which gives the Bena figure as 0.495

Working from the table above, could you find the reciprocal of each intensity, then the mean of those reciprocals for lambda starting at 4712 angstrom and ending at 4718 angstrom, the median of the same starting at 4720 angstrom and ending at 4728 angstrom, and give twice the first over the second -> 1.75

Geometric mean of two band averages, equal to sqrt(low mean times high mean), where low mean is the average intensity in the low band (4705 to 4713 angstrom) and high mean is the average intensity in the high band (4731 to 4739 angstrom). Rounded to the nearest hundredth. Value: 10.28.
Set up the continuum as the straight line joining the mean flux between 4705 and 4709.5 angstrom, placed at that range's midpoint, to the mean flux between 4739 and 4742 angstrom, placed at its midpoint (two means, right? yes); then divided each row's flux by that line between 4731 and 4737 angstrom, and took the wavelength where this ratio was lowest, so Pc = 4732.88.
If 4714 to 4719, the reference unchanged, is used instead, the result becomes 4714.39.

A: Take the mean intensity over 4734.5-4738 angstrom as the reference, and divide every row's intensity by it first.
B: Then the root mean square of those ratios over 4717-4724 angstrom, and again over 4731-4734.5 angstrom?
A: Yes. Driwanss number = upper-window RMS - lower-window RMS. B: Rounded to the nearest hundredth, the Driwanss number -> 0.00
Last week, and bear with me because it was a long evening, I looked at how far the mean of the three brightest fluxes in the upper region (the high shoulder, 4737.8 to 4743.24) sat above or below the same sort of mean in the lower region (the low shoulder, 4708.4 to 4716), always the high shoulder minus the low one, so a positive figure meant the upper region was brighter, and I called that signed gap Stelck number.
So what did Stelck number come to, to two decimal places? -1.65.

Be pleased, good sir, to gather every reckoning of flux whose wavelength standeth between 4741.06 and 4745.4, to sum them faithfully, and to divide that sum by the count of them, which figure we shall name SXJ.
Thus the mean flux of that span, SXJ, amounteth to 9.7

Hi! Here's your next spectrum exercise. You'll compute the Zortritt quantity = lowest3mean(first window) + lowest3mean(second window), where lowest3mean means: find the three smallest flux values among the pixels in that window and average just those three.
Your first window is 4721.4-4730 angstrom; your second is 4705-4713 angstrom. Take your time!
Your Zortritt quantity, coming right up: 19.3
